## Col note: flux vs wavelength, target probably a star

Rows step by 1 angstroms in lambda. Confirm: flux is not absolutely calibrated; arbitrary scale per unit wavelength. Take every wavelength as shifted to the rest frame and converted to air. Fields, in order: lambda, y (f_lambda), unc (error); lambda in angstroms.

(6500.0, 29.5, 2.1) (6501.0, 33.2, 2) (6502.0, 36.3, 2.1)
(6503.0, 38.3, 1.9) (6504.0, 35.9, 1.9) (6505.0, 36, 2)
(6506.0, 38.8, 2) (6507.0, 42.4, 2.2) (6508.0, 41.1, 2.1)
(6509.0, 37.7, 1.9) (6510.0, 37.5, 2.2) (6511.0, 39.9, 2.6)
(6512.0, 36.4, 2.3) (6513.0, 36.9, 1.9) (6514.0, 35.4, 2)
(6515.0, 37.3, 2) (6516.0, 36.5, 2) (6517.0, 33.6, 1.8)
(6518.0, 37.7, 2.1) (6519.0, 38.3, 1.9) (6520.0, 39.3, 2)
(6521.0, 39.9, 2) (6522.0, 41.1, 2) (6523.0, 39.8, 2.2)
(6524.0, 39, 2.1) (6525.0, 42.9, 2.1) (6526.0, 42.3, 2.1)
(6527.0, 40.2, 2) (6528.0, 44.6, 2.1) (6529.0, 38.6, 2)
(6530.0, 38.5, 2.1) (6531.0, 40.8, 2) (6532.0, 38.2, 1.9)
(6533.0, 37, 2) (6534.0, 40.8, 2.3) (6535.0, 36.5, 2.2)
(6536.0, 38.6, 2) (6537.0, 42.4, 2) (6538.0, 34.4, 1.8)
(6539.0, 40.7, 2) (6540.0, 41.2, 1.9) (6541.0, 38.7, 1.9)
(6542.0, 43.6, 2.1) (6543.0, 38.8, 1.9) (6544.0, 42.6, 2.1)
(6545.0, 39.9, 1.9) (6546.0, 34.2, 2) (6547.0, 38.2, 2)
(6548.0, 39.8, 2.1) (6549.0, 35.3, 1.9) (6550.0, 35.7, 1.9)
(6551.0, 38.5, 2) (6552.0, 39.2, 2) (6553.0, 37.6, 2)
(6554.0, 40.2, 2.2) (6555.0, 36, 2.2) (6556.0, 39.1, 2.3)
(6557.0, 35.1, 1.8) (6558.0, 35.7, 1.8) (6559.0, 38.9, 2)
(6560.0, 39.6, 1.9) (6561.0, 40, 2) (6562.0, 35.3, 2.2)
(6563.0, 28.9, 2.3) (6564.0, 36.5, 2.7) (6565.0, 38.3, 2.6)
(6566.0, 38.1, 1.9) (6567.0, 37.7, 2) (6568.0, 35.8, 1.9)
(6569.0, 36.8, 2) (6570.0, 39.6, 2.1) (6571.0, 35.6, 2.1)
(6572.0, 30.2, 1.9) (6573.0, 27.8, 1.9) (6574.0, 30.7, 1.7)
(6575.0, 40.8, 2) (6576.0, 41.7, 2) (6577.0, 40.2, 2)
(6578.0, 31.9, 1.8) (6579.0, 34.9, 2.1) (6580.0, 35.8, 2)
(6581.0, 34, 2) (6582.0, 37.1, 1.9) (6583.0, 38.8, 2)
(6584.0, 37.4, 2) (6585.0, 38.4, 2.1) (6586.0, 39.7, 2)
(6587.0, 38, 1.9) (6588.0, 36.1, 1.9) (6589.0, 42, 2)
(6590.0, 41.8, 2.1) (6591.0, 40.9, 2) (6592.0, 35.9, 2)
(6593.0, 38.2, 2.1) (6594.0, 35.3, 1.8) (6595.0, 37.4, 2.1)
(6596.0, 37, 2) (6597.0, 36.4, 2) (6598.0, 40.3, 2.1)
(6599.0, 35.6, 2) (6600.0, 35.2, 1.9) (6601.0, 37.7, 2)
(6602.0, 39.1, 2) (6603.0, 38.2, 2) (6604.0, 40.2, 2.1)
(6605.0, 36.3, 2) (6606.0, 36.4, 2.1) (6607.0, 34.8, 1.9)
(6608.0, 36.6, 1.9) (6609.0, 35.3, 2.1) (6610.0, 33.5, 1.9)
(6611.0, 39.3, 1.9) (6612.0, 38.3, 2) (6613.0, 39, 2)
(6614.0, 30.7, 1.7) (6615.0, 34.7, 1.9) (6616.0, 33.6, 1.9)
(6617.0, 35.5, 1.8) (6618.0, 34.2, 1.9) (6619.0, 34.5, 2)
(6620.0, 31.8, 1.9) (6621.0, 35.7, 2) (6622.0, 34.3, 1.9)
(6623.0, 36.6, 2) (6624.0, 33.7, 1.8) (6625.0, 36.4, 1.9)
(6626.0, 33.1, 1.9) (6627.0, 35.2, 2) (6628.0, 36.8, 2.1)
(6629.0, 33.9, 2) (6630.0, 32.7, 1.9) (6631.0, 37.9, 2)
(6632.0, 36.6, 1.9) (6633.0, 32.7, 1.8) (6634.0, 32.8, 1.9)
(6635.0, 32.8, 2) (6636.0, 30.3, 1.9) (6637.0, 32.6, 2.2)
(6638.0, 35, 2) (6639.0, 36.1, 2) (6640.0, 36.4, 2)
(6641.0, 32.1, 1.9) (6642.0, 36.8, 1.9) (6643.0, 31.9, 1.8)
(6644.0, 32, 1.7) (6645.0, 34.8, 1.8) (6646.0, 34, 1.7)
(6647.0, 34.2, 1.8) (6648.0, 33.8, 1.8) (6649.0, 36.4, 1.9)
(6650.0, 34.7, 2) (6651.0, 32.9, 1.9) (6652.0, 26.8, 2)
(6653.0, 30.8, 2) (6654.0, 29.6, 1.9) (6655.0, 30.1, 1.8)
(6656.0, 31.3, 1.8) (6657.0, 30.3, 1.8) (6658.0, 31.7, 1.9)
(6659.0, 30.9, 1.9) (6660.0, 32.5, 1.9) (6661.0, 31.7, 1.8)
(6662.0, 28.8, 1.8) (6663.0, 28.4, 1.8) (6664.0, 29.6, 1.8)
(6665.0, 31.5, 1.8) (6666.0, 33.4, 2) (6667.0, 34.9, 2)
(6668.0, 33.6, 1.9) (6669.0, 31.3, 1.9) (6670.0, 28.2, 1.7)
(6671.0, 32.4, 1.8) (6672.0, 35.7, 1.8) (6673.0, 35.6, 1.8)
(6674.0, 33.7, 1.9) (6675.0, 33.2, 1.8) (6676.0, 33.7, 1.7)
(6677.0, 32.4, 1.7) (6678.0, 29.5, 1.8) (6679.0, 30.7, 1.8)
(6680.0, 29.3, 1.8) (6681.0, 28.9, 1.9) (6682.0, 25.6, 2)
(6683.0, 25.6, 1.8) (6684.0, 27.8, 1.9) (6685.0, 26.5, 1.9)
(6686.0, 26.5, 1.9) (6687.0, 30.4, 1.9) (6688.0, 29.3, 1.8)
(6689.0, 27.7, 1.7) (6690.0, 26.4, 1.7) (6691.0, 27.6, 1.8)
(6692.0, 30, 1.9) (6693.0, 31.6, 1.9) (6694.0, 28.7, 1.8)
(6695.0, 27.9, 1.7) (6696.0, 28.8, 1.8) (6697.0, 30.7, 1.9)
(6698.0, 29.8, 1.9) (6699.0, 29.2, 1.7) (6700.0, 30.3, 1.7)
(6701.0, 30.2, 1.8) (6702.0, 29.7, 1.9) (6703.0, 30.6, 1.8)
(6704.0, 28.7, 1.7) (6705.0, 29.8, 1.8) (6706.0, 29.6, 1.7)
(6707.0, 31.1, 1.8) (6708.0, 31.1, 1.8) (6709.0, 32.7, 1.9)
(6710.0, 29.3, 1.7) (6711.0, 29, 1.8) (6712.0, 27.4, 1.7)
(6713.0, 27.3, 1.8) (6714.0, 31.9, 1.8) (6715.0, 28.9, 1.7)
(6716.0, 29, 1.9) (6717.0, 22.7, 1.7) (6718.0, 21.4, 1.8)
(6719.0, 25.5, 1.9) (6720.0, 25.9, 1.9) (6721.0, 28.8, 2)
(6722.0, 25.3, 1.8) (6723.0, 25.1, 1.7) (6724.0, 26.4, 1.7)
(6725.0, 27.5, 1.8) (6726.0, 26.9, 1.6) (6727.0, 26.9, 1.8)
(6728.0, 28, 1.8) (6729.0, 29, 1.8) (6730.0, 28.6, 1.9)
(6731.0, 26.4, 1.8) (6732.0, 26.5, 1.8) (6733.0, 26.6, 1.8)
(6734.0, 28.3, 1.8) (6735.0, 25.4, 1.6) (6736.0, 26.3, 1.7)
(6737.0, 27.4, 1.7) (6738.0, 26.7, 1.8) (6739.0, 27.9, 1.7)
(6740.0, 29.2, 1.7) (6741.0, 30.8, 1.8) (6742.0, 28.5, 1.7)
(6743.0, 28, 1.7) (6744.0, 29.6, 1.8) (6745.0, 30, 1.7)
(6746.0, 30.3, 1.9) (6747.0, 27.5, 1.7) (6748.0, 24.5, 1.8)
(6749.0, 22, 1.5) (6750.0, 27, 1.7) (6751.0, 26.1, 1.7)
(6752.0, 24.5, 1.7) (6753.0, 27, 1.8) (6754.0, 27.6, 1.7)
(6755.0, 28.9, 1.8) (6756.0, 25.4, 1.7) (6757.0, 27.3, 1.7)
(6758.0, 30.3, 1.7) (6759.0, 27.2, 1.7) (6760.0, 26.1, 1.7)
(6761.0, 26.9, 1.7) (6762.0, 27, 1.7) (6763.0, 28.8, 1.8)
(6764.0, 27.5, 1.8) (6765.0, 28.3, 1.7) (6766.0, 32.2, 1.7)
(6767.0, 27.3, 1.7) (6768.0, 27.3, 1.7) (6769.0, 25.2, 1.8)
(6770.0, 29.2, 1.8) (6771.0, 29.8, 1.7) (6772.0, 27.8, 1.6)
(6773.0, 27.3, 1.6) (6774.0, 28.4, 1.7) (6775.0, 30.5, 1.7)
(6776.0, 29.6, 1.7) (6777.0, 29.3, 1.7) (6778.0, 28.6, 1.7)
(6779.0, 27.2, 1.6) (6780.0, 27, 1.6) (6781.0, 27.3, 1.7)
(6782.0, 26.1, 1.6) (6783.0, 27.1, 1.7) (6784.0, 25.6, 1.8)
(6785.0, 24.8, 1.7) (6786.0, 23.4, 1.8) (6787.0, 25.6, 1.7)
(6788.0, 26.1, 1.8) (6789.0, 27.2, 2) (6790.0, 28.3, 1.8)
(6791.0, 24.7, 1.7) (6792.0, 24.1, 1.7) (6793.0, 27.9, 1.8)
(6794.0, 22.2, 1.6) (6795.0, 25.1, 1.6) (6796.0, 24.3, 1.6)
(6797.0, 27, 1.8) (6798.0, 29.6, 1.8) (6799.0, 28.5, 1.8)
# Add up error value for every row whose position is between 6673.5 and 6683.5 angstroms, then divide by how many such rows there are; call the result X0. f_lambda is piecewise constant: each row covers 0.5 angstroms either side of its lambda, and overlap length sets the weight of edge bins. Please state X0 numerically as 1.82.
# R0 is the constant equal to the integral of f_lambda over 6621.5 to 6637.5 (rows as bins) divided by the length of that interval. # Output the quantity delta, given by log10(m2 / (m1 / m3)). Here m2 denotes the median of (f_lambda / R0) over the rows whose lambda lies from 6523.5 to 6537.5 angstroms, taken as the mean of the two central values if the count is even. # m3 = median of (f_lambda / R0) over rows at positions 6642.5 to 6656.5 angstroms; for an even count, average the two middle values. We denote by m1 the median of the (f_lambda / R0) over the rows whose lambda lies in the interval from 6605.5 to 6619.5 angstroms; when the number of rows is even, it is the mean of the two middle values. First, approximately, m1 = 1.0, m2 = 1.16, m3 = 0.95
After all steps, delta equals 0.03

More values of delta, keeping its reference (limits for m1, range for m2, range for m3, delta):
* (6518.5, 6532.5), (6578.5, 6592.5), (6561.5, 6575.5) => 0.00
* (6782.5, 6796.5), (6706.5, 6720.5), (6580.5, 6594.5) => 0.10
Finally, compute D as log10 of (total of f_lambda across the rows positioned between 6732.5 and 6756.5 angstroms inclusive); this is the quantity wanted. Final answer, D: 2.82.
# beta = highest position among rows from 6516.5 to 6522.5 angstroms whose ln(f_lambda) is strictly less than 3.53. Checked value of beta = 6517.0 angstroms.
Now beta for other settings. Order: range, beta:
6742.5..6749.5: 6749.0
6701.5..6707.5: 6707.0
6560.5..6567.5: 6563.0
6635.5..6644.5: 6644.0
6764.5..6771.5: 6771.0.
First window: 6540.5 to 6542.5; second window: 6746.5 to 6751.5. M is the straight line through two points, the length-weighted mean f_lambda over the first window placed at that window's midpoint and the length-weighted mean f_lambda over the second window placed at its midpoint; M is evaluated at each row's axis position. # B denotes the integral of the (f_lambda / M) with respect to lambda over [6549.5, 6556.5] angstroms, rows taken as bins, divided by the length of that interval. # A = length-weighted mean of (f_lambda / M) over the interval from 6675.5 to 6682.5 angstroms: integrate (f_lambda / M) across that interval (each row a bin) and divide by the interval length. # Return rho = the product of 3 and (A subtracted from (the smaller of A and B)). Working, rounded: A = 0.98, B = 0.94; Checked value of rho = -0.10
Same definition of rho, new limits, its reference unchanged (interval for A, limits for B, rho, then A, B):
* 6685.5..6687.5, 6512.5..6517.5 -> -0.33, 0.94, 0.83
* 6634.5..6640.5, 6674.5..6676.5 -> 0.00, 1.00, 1.08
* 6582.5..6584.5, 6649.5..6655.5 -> -0.19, 1.00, 0.94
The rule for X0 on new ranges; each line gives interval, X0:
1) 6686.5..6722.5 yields 1.80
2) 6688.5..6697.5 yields 1.80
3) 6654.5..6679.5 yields 1.83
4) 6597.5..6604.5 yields 2.01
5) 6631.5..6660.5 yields 1.89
